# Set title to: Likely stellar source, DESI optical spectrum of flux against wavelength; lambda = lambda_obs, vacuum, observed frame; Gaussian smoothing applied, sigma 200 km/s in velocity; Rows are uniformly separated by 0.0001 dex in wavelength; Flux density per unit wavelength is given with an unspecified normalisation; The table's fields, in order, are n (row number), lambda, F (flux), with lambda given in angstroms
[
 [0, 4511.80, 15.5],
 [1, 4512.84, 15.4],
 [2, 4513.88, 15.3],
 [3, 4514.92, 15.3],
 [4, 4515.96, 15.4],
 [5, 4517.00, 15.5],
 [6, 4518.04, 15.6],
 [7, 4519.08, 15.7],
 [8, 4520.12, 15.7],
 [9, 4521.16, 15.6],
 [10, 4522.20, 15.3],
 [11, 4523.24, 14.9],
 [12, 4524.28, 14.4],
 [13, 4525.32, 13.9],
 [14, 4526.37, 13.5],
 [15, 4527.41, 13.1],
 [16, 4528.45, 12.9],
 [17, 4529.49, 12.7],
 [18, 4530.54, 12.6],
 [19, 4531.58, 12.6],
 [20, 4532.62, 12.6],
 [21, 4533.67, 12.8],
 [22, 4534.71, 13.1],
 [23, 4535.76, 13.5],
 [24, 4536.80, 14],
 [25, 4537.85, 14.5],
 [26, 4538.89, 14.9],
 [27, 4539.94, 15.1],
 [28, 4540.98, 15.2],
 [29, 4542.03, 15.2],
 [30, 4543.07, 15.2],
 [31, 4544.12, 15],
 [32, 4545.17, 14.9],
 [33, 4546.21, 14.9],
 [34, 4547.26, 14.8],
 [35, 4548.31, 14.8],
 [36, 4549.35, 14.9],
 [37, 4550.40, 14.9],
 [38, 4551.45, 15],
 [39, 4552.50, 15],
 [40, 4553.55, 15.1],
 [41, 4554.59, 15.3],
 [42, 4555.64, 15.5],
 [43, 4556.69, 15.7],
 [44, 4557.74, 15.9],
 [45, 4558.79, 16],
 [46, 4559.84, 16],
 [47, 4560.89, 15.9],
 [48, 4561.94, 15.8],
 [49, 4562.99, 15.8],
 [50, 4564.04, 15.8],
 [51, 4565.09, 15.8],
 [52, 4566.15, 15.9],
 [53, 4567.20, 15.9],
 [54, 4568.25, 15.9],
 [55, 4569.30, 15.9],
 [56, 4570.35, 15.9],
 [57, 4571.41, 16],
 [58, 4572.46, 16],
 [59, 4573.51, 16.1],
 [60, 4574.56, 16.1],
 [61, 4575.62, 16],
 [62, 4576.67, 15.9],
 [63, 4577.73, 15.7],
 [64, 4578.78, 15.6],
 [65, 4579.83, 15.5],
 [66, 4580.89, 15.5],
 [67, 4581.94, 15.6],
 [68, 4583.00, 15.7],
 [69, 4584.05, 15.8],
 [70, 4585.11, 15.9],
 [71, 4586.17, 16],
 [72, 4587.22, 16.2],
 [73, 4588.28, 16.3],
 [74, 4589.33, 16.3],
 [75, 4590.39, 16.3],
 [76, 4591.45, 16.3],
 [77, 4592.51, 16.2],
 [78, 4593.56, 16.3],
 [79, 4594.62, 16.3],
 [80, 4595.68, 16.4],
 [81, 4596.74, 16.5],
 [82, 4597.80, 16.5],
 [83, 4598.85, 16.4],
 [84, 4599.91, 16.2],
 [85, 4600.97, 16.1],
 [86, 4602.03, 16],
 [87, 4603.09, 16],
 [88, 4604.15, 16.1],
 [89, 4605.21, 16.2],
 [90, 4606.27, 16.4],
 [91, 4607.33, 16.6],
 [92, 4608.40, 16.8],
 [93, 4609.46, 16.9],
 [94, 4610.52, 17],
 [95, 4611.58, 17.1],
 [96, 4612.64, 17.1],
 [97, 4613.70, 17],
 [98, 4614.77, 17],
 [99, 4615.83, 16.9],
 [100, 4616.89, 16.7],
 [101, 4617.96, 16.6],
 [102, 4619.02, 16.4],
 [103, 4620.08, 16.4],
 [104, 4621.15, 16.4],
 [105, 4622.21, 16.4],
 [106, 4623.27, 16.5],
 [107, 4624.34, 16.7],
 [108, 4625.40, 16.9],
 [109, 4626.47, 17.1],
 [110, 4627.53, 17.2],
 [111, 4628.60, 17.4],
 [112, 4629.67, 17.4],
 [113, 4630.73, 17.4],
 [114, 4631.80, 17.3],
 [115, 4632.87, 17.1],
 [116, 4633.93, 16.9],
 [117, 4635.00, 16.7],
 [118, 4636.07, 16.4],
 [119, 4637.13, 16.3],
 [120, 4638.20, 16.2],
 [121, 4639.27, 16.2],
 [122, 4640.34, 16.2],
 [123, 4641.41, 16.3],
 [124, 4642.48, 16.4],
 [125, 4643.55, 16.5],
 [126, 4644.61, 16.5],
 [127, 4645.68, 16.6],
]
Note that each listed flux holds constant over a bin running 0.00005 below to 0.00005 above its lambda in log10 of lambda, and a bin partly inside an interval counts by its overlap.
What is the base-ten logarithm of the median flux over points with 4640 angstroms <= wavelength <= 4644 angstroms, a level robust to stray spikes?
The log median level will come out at 1.21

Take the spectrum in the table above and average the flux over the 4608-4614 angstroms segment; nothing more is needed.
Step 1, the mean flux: 17.0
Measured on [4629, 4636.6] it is 17.0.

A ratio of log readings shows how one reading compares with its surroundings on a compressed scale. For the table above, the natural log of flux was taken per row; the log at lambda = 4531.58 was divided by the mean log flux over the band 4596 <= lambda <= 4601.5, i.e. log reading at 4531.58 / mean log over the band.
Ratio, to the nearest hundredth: 0.91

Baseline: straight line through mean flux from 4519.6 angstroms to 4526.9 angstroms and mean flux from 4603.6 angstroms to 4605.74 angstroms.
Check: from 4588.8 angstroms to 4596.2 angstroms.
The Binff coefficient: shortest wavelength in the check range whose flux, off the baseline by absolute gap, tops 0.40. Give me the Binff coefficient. 4589.33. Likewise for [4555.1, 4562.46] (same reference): 4557.74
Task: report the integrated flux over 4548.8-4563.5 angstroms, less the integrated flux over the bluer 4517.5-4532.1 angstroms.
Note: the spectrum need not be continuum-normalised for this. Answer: 21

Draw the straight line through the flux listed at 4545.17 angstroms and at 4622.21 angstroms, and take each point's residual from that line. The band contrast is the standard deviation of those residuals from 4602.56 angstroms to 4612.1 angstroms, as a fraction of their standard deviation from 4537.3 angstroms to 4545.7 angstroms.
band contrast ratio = 1.6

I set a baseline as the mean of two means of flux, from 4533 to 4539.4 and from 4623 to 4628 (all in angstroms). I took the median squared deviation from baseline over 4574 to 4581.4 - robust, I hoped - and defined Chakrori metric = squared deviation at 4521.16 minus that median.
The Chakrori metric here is -0.06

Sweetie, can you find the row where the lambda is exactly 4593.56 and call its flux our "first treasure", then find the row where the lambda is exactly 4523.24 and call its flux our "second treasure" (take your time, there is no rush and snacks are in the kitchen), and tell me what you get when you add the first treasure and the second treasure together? 31.2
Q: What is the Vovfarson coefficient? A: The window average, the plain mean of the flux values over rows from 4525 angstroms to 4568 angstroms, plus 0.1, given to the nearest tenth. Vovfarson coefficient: 14.8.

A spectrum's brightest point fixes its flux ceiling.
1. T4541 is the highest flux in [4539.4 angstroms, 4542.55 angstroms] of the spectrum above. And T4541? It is 15.2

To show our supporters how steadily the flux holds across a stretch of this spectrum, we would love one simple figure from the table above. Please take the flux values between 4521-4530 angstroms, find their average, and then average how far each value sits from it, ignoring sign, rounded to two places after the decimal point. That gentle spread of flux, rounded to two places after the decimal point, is 0.90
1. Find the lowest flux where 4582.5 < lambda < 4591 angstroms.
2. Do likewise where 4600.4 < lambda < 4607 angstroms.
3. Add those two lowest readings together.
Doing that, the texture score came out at 31.7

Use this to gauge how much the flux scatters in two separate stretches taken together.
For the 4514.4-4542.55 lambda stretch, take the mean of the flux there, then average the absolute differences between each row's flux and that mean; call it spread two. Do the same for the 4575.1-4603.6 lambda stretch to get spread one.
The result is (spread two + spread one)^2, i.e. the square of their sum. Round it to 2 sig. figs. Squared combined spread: 1.7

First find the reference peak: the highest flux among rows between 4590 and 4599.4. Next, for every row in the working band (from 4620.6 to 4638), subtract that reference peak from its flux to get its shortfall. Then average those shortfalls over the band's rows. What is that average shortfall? 0.4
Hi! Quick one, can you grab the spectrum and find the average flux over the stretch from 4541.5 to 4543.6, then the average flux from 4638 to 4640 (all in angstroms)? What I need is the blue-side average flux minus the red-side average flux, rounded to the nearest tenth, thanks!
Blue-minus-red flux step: -1.0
